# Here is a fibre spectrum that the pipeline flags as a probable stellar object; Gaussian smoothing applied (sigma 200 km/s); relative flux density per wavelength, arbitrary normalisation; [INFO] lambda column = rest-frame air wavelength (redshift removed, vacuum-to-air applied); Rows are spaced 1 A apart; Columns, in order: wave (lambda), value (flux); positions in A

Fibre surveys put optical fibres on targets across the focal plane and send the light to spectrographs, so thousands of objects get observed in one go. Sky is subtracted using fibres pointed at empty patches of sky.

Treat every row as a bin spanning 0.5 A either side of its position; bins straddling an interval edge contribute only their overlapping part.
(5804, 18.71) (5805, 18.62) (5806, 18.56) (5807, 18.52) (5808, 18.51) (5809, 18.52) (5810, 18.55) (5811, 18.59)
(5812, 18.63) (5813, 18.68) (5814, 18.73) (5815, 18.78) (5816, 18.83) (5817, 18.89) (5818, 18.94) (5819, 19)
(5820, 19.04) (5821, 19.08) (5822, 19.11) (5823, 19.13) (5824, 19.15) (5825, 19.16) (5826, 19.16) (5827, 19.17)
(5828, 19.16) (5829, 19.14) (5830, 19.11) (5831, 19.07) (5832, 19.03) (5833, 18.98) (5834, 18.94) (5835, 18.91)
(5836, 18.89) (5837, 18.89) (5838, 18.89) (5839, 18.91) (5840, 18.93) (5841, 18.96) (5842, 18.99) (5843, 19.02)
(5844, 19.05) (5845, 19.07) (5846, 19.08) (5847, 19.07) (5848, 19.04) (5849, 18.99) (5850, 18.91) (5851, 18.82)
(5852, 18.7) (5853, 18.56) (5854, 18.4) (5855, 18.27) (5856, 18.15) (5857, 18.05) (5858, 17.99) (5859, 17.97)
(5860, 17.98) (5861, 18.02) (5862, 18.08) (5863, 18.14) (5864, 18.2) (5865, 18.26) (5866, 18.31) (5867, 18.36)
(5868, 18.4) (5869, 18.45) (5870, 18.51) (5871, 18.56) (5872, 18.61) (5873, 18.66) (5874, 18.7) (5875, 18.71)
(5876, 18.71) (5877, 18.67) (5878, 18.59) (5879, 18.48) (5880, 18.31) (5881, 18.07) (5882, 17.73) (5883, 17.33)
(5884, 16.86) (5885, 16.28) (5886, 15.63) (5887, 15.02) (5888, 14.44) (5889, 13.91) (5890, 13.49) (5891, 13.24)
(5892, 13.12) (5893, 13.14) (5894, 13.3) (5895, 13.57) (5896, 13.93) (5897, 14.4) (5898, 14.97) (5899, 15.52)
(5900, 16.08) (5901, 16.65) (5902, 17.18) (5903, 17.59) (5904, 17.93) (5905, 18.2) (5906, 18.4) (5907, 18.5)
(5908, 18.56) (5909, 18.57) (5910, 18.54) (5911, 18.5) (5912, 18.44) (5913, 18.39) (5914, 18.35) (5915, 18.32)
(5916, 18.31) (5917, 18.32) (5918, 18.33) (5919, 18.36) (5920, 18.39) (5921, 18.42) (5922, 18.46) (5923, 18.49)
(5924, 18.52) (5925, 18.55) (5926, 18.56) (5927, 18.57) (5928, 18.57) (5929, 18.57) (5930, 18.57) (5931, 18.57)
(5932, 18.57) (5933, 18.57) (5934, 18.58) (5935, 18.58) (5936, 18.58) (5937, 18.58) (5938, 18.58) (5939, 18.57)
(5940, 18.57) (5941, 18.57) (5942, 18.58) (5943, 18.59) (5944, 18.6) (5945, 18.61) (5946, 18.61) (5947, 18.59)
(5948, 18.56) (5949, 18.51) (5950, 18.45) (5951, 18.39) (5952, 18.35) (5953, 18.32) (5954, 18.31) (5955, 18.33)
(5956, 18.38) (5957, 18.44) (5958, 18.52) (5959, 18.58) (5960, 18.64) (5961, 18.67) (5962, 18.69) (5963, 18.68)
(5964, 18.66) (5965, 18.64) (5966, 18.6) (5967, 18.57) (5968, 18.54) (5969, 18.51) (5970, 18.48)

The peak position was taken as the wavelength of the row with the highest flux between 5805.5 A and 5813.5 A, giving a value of 5813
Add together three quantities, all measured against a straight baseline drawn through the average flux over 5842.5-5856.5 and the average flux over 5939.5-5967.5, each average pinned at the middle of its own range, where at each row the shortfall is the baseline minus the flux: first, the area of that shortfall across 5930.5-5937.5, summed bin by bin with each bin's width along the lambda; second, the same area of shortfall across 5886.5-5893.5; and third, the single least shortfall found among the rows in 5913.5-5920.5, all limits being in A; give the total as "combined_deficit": 34.8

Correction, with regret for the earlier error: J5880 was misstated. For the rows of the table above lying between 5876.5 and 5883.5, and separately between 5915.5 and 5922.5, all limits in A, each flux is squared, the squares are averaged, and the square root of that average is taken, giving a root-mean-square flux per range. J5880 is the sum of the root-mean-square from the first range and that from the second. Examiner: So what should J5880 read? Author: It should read 36.5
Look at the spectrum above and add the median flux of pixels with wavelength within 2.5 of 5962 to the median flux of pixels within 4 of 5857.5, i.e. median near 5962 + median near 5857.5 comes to 36.7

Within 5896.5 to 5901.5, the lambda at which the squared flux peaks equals 5901 A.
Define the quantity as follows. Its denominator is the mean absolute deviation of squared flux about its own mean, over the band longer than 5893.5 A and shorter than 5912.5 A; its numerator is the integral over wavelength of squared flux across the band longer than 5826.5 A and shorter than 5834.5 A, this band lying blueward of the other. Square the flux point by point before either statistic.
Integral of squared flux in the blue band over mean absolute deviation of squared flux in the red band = 53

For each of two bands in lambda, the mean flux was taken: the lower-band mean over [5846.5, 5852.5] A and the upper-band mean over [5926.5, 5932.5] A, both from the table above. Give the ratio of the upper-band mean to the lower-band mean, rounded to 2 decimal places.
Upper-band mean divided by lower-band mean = 0.98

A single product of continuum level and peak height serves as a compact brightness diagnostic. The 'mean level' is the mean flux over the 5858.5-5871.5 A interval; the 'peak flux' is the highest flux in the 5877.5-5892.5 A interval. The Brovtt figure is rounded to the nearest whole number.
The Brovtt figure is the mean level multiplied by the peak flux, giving 339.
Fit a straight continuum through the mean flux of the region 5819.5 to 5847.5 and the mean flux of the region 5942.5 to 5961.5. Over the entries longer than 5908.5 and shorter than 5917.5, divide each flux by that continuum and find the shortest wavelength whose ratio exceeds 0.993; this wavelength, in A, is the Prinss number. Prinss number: 5909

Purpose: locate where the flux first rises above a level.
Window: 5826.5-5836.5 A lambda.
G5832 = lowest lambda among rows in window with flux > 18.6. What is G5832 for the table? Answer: 5827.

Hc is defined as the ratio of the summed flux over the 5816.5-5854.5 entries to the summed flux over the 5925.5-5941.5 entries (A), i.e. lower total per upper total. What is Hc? 2.4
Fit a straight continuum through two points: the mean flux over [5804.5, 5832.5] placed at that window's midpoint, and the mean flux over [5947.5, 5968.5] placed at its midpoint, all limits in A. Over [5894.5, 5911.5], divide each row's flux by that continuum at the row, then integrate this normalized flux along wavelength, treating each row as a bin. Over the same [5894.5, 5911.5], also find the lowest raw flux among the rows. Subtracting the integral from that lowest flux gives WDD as -1.8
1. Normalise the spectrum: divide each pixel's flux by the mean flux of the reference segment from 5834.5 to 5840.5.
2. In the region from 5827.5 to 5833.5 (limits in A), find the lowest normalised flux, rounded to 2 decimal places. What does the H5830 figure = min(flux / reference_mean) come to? 1.00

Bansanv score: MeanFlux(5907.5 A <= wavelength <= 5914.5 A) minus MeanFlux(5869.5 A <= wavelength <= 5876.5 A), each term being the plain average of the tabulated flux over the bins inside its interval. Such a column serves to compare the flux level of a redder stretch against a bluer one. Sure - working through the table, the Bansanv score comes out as -0.16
